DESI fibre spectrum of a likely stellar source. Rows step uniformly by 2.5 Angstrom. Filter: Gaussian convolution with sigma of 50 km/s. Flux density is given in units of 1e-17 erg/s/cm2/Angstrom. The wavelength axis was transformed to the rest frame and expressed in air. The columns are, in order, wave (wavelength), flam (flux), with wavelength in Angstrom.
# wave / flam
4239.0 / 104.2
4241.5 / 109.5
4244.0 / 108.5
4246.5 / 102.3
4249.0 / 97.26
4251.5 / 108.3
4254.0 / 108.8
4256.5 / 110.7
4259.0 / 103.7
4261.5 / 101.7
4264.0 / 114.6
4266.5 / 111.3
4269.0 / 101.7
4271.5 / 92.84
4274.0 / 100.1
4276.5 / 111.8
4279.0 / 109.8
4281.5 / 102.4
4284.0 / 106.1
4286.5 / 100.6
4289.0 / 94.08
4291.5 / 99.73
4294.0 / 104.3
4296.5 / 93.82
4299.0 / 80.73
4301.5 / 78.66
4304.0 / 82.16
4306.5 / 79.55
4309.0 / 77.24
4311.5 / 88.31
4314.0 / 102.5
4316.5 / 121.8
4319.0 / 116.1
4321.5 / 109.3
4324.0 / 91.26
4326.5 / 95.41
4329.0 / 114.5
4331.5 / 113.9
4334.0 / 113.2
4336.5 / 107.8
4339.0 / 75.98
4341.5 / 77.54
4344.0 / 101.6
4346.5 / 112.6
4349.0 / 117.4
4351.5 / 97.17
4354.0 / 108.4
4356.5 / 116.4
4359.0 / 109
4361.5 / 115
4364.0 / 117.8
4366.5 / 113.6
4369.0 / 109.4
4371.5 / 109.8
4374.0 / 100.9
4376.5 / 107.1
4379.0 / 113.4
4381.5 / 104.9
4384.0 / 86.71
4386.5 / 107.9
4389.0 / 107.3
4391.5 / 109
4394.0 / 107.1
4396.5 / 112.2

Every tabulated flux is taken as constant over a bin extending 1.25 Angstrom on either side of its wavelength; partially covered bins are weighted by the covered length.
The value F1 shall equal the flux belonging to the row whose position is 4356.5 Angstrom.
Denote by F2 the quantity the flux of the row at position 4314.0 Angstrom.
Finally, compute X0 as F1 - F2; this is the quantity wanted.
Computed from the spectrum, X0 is 14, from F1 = 116.4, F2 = 102.5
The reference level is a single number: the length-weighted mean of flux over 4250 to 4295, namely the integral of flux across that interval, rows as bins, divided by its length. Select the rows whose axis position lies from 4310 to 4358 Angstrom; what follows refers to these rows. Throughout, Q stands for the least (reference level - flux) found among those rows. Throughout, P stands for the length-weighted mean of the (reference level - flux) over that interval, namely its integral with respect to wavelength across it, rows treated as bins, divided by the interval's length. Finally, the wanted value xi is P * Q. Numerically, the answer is -7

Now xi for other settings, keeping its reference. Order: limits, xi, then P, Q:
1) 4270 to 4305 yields -54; 7.5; -7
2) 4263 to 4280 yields 13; -1.3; -10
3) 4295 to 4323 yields -187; 10.8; -17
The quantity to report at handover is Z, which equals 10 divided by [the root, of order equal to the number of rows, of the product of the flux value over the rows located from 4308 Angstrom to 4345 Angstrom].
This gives 0.101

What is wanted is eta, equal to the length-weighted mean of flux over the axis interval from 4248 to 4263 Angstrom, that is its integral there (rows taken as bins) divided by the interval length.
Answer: 105.4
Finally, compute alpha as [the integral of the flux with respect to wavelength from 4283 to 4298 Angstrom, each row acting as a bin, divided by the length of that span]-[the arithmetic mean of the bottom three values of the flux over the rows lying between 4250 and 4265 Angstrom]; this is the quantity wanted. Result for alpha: -5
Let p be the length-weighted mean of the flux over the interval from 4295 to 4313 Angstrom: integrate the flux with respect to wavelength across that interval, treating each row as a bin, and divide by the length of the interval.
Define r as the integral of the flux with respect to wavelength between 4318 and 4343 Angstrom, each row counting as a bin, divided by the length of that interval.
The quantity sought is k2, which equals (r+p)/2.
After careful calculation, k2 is 92.4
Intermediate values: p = 83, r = 101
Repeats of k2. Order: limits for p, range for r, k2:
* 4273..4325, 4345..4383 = 103.8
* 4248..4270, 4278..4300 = 102.9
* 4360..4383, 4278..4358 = 104.8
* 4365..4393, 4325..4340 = 105.1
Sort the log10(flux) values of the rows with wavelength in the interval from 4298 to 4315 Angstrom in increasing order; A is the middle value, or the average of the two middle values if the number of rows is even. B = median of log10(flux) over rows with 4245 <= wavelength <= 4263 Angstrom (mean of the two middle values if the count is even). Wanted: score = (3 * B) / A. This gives 3.17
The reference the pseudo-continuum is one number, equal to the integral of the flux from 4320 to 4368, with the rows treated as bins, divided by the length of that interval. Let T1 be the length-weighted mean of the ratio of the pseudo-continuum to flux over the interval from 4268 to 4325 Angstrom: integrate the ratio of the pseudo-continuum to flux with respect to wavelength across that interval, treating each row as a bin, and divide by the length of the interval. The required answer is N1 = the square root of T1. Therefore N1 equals 1.05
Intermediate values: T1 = 1.10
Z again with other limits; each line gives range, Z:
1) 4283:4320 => 0.106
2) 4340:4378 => 0.093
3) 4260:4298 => 0.097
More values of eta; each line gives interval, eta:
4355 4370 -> 113.5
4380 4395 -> 103.9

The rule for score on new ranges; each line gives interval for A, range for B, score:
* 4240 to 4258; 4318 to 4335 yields 3.03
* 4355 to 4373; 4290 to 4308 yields 2.79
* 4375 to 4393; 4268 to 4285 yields 2.97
